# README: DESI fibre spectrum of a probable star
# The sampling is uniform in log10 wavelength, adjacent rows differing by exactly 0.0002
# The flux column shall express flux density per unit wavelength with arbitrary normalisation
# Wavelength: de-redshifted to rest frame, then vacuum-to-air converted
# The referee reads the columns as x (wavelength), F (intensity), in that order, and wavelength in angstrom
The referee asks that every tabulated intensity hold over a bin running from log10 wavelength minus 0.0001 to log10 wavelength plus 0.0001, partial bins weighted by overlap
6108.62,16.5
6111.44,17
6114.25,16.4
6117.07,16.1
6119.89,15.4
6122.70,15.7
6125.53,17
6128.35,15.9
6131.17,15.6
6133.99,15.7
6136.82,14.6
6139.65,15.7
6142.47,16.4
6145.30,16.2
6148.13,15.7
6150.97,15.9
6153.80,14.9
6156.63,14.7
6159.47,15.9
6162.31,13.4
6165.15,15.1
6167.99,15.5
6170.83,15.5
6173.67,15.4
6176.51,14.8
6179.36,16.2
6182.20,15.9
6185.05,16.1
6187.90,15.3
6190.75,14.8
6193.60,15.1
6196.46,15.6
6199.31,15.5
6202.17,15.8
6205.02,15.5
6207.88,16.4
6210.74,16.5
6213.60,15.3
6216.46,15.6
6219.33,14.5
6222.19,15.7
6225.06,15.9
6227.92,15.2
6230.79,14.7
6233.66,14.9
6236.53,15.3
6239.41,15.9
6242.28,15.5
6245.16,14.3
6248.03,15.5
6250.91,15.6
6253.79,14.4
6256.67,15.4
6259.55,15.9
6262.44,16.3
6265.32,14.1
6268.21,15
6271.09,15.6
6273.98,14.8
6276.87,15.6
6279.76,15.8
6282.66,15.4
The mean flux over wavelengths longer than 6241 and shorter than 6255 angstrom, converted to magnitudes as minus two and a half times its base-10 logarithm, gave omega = -2.945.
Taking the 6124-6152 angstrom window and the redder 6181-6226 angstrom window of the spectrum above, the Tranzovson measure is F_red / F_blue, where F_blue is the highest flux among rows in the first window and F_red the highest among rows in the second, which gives 0.97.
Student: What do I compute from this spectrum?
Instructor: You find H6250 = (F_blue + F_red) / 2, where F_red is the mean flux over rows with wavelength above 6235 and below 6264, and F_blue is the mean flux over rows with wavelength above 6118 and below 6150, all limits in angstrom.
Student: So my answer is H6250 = 15.6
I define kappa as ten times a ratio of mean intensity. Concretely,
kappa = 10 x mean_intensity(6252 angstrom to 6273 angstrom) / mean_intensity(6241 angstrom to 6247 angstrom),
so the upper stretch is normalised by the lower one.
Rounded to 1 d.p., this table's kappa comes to 10.2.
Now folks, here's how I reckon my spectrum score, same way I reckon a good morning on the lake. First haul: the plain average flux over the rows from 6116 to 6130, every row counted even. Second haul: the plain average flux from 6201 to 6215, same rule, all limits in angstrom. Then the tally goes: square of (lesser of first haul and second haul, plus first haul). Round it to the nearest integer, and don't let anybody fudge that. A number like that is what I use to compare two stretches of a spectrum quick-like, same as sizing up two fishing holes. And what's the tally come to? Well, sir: 1019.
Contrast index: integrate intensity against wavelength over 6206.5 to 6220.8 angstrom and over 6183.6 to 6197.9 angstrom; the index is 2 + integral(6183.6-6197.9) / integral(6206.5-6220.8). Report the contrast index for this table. 2.98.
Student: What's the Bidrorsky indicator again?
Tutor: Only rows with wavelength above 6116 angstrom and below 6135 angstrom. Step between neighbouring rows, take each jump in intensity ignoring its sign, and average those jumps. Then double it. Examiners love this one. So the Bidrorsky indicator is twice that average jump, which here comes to 1.3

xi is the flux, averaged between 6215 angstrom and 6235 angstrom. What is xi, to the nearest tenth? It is 15.2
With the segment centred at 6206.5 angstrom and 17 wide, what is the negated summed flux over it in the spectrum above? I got -95.0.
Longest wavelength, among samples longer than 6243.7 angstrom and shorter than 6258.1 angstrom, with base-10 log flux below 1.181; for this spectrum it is 6253.79 angstrom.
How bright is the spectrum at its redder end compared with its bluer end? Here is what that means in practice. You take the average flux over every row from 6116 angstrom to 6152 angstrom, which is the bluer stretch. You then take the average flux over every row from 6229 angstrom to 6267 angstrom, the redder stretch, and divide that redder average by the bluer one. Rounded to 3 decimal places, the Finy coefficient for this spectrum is 0.961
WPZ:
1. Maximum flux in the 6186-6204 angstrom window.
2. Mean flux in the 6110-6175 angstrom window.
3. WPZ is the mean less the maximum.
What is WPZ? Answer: -0.16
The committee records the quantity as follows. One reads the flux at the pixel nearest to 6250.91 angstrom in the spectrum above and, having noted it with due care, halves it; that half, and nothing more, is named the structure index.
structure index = 7.80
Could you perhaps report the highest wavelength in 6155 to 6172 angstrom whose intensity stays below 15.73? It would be 6170.83 angstrom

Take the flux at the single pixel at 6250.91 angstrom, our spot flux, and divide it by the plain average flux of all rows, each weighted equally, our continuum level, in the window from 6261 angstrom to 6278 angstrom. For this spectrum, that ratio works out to 1.024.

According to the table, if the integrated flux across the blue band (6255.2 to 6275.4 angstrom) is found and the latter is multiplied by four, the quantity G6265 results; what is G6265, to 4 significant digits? 1236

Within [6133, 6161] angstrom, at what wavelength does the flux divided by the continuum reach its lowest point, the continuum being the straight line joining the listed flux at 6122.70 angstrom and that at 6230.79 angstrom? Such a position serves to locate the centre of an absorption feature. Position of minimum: 6136.82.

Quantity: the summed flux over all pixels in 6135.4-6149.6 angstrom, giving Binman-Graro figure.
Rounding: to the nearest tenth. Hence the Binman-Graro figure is 78.6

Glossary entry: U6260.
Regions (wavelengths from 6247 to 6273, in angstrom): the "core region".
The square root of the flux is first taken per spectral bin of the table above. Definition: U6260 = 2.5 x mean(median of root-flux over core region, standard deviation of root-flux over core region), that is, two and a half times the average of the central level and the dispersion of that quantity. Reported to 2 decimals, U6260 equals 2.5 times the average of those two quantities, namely 5.03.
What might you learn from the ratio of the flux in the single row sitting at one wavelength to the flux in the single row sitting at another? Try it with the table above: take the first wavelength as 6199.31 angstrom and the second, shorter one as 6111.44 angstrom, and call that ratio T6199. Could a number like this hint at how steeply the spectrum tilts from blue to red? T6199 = 0.91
